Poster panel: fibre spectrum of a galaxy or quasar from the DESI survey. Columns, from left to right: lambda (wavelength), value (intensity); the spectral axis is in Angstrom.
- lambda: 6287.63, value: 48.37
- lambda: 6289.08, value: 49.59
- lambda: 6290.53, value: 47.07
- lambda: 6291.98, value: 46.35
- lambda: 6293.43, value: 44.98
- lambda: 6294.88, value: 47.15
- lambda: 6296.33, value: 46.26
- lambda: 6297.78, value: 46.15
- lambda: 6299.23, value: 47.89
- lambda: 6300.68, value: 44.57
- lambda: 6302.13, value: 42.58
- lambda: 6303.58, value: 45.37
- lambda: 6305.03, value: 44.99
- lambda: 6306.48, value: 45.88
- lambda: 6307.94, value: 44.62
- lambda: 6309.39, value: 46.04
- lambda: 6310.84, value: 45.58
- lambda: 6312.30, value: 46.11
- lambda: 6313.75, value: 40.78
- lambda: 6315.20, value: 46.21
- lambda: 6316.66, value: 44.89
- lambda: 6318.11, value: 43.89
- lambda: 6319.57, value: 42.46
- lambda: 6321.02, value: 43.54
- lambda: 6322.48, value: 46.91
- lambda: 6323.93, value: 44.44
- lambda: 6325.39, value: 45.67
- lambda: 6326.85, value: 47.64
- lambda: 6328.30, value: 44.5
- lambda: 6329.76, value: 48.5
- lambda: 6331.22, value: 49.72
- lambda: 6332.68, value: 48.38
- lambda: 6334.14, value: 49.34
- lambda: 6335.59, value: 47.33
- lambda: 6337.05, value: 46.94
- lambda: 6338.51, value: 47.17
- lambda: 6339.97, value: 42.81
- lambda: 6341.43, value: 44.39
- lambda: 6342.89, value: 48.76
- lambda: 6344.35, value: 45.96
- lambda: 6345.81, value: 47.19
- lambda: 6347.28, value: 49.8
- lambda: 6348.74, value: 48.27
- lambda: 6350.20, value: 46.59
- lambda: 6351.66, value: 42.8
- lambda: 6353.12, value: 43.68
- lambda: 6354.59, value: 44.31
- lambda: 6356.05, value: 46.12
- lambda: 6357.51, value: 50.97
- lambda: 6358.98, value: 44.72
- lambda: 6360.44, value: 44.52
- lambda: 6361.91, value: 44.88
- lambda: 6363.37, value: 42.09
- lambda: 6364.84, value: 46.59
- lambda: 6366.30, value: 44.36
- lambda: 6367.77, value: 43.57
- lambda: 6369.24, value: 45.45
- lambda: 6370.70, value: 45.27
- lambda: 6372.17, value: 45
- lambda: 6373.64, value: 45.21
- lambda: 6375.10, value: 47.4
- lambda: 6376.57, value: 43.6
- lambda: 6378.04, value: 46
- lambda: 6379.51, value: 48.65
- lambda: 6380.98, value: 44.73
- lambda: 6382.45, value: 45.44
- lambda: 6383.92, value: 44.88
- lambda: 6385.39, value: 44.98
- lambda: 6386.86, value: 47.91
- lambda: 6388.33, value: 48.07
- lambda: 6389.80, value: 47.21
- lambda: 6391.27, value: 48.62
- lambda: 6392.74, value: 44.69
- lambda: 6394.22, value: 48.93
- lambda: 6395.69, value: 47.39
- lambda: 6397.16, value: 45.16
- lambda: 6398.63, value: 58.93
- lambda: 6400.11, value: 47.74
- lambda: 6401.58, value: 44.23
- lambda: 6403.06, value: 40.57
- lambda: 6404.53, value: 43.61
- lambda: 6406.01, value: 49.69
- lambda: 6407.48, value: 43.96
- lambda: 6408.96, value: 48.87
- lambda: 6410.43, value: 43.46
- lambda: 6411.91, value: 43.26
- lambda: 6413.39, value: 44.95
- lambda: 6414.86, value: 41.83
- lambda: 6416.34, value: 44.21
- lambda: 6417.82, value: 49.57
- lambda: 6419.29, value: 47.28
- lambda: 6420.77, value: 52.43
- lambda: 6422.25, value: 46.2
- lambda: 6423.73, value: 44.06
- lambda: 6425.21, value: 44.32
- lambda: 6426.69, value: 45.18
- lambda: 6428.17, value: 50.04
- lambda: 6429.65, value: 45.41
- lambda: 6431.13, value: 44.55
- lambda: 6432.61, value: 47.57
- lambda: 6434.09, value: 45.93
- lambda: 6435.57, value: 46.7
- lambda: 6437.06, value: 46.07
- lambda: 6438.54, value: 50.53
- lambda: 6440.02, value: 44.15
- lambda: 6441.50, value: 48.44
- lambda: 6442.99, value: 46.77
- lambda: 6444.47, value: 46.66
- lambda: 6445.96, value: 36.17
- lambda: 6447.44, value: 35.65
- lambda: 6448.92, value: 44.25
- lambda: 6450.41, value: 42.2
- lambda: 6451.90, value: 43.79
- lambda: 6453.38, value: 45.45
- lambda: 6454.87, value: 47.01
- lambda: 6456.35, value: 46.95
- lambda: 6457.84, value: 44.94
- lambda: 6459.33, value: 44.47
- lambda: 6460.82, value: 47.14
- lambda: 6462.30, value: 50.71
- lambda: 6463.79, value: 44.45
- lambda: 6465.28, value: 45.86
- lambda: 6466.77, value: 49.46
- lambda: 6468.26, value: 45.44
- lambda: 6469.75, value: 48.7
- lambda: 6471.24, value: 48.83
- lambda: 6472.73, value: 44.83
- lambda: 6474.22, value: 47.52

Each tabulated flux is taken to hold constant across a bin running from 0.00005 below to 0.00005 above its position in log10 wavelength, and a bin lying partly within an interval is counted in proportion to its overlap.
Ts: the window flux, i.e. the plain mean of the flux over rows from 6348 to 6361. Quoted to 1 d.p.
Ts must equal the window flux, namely 45.8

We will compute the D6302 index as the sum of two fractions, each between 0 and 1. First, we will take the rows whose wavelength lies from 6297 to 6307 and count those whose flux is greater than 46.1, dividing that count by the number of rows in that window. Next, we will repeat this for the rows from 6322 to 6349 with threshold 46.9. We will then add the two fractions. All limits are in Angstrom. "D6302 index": 1.0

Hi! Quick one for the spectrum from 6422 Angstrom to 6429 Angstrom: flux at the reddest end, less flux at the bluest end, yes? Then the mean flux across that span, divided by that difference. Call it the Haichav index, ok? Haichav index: 12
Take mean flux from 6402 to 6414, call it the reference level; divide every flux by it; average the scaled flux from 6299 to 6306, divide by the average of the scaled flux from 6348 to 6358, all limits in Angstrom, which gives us 0.98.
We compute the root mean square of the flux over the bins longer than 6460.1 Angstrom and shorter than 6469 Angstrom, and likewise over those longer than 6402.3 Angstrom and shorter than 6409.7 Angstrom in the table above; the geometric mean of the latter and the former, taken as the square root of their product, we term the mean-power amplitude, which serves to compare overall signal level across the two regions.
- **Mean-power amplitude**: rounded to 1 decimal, 46.3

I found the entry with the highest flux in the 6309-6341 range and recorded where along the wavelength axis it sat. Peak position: 6331.22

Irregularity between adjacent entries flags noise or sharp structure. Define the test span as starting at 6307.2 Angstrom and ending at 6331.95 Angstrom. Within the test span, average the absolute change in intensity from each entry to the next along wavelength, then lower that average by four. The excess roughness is -1.8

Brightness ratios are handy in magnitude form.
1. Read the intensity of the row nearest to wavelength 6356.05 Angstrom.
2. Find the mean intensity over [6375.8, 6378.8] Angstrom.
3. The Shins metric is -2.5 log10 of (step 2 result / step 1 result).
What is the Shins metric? 0.032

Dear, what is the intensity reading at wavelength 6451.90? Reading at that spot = 43.79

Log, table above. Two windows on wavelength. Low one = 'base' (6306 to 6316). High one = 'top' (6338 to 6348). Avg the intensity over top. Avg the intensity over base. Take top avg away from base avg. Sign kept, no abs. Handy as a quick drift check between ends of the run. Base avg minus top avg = -1.6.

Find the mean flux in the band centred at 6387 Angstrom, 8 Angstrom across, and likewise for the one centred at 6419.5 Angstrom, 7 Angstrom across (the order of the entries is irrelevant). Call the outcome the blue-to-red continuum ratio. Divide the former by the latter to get 0.97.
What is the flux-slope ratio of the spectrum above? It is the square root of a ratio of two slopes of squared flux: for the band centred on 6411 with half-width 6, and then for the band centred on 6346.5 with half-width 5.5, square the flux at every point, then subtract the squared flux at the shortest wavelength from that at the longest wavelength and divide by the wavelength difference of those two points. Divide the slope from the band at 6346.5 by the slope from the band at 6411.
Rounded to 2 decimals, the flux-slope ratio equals 0.52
